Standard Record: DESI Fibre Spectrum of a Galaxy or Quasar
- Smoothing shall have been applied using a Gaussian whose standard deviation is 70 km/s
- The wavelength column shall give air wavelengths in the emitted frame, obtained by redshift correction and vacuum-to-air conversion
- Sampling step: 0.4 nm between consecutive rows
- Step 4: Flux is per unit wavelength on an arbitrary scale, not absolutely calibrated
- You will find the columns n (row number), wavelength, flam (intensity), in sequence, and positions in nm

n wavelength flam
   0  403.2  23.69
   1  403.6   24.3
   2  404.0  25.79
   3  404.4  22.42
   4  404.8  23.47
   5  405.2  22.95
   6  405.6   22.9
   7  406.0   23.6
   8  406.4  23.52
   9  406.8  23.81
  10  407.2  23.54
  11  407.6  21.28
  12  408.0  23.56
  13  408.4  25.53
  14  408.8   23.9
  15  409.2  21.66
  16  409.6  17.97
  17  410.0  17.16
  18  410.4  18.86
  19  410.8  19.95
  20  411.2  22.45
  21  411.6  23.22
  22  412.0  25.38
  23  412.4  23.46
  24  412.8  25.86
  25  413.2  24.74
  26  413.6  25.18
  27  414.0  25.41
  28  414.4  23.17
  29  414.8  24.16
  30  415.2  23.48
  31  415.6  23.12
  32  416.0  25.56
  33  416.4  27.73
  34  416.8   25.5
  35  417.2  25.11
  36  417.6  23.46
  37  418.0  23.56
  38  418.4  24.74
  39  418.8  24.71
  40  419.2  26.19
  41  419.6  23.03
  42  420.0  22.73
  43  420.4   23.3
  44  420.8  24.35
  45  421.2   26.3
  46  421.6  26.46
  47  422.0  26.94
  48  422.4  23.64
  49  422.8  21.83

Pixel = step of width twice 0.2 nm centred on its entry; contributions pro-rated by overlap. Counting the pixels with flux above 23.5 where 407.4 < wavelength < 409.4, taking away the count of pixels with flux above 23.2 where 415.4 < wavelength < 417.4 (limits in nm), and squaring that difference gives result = 1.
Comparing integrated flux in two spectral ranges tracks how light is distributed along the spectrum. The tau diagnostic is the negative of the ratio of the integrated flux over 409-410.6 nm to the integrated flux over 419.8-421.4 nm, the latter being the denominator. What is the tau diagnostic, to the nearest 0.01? -0.78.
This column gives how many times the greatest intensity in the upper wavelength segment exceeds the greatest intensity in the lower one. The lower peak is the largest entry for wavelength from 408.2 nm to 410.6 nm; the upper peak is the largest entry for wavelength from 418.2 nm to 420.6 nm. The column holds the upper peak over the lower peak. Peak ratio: 1.03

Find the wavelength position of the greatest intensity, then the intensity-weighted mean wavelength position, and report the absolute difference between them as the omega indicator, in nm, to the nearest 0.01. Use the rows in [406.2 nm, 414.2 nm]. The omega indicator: 2.54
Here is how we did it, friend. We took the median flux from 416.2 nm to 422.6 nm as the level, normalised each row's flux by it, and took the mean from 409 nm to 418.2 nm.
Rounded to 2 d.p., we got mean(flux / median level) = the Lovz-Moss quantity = 0.94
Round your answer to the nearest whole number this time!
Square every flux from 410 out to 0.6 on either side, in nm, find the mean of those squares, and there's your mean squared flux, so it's 324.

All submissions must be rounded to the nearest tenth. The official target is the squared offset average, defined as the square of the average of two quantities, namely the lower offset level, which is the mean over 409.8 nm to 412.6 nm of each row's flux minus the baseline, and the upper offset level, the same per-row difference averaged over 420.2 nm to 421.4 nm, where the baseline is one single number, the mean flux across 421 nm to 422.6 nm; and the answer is 7.6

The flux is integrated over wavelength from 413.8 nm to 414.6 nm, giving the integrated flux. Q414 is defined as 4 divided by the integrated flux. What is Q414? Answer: 0.206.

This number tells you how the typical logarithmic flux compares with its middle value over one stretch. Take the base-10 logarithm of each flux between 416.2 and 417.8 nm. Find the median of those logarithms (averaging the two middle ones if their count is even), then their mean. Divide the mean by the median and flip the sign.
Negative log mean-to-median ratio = -1.001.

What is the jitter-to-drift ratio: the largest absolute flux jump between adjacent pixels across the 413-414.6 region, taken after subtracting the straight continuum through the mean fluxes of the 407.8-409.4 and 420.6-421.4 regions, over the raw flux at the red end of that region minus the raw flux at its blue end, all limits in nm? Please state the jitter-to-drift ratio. -1.5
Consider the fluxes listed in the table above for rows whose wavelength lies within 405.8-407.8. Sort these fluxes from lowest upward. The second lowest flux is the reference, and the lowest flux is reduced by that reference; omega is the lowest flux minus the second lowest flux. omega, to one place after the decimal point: -2.2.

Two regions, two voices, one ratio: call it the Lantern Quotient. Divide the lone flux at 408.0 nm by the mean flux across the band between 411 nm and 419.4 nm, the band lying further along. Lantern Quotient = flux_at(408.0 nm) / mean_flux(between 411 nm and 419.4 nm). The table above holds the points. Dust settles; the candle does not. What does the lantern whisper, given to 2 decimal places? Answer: 0.96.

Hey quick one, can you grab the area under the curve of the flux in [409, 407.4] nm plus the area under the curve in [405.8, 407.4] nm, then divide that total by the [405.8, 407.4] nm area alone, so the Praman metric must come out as 2.00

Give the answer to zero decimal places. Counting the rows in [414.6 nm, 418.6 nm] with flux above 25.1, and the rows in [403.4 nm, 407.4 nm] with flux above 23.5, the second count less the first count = 2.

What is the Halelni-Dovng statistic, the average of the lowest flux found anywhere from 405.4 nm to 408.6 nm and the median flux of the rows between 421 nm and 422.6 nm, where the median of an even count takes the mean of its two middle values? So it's 23.8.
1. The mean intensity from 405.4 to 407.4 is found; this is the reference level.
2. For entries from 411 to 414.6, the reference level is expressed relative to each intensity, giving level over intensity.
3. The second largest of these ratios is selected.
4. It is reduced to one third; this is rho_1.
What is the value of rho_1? 0.338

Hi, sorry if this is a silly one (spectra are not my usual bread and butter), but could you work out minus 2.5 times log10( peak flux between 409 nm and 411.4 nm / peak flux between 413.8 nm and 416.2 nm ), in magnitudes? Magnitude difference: 0.14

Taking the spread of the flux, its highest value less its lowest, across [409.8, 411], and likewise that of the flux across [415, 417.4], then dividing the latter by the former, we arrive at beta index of 1.7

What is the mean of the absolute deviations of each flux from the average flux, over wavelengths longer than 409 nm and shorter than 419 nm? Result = 1.9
